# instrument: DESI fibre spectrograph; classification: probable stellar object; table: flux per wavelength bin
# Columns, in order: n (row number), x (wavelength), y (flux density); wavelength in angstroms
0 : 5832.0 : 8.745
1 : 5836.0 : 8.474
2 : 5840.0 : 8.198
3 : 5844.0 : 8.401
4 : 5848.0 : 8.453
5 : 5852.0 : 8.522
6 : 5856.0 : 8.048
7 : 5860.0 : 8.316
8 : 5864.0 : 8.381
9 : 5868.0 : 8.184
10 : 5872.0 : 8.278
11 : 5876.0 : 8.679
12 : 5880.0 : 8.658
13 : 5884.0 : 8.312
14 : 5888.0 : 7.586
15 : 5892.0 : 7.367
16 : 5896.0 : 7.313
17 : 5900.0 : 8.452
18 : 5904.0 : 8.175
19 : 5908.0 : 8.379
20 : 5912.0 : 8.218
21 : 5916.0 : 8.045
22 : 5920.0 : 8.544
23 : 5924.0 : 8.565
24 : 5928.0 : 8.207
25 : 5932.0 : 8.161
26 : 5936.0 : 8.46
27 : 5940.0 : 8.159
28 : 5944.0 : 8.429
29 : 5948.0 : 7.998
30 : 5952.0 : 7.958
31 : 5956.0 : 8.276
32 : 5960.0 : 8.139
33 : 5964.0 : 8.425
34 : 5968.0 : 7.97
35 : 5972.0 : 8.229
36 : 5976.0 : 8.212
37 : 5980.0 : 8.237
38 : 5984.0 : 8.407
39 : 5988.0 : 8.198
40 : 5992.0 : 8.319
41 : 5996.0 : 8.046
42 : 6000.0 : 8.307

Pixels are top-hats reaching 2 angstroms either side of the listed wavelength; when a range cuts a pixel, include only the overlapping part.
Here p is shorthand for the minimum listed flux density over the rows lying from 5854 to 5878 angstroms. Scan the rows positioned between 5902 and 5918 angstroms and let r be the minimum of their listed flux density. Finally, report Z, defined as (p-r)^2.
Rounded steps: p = 8.048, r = 8.045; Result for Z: 0.00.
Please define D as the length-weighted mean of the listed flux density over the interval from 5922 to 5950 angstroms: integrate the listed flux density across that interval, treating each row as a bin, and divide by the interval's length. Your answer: 8.28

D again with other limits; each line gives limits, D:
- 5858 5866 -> 8.35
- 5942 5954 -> 8.13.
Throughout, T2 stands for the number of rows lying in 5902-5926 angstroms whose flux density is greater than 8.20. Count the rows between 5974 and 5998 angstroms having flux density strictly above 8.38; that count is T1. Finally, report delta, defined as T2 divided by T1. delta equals 4.0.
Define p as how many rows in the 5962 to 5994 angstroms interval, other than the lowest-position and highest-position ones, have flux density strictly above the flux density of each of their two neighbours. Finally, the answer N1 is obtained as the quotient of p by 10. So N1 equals 0.20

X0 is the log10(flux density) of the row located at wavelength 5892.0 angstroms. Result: 0.867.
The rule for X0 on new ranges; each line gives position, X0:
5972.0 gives 0.915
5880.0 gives 0.937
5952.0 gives 0.901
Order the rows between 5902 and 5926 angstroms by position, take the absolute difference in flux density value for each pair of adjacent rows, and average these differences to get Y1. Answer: 0.21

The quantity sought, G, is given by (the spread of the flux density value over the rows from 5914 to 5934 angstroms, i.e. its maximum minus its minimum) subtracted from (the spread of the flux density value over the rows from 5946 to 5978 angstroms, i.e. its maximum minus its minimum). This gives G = -0.05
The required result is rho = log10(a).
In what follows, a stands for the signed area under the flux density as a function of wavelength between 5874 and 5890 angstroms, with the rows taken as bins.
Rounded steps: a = 133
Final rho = 2.12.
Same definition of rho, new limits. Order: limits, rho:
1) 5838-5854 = 2.13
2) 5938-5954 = 2.11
